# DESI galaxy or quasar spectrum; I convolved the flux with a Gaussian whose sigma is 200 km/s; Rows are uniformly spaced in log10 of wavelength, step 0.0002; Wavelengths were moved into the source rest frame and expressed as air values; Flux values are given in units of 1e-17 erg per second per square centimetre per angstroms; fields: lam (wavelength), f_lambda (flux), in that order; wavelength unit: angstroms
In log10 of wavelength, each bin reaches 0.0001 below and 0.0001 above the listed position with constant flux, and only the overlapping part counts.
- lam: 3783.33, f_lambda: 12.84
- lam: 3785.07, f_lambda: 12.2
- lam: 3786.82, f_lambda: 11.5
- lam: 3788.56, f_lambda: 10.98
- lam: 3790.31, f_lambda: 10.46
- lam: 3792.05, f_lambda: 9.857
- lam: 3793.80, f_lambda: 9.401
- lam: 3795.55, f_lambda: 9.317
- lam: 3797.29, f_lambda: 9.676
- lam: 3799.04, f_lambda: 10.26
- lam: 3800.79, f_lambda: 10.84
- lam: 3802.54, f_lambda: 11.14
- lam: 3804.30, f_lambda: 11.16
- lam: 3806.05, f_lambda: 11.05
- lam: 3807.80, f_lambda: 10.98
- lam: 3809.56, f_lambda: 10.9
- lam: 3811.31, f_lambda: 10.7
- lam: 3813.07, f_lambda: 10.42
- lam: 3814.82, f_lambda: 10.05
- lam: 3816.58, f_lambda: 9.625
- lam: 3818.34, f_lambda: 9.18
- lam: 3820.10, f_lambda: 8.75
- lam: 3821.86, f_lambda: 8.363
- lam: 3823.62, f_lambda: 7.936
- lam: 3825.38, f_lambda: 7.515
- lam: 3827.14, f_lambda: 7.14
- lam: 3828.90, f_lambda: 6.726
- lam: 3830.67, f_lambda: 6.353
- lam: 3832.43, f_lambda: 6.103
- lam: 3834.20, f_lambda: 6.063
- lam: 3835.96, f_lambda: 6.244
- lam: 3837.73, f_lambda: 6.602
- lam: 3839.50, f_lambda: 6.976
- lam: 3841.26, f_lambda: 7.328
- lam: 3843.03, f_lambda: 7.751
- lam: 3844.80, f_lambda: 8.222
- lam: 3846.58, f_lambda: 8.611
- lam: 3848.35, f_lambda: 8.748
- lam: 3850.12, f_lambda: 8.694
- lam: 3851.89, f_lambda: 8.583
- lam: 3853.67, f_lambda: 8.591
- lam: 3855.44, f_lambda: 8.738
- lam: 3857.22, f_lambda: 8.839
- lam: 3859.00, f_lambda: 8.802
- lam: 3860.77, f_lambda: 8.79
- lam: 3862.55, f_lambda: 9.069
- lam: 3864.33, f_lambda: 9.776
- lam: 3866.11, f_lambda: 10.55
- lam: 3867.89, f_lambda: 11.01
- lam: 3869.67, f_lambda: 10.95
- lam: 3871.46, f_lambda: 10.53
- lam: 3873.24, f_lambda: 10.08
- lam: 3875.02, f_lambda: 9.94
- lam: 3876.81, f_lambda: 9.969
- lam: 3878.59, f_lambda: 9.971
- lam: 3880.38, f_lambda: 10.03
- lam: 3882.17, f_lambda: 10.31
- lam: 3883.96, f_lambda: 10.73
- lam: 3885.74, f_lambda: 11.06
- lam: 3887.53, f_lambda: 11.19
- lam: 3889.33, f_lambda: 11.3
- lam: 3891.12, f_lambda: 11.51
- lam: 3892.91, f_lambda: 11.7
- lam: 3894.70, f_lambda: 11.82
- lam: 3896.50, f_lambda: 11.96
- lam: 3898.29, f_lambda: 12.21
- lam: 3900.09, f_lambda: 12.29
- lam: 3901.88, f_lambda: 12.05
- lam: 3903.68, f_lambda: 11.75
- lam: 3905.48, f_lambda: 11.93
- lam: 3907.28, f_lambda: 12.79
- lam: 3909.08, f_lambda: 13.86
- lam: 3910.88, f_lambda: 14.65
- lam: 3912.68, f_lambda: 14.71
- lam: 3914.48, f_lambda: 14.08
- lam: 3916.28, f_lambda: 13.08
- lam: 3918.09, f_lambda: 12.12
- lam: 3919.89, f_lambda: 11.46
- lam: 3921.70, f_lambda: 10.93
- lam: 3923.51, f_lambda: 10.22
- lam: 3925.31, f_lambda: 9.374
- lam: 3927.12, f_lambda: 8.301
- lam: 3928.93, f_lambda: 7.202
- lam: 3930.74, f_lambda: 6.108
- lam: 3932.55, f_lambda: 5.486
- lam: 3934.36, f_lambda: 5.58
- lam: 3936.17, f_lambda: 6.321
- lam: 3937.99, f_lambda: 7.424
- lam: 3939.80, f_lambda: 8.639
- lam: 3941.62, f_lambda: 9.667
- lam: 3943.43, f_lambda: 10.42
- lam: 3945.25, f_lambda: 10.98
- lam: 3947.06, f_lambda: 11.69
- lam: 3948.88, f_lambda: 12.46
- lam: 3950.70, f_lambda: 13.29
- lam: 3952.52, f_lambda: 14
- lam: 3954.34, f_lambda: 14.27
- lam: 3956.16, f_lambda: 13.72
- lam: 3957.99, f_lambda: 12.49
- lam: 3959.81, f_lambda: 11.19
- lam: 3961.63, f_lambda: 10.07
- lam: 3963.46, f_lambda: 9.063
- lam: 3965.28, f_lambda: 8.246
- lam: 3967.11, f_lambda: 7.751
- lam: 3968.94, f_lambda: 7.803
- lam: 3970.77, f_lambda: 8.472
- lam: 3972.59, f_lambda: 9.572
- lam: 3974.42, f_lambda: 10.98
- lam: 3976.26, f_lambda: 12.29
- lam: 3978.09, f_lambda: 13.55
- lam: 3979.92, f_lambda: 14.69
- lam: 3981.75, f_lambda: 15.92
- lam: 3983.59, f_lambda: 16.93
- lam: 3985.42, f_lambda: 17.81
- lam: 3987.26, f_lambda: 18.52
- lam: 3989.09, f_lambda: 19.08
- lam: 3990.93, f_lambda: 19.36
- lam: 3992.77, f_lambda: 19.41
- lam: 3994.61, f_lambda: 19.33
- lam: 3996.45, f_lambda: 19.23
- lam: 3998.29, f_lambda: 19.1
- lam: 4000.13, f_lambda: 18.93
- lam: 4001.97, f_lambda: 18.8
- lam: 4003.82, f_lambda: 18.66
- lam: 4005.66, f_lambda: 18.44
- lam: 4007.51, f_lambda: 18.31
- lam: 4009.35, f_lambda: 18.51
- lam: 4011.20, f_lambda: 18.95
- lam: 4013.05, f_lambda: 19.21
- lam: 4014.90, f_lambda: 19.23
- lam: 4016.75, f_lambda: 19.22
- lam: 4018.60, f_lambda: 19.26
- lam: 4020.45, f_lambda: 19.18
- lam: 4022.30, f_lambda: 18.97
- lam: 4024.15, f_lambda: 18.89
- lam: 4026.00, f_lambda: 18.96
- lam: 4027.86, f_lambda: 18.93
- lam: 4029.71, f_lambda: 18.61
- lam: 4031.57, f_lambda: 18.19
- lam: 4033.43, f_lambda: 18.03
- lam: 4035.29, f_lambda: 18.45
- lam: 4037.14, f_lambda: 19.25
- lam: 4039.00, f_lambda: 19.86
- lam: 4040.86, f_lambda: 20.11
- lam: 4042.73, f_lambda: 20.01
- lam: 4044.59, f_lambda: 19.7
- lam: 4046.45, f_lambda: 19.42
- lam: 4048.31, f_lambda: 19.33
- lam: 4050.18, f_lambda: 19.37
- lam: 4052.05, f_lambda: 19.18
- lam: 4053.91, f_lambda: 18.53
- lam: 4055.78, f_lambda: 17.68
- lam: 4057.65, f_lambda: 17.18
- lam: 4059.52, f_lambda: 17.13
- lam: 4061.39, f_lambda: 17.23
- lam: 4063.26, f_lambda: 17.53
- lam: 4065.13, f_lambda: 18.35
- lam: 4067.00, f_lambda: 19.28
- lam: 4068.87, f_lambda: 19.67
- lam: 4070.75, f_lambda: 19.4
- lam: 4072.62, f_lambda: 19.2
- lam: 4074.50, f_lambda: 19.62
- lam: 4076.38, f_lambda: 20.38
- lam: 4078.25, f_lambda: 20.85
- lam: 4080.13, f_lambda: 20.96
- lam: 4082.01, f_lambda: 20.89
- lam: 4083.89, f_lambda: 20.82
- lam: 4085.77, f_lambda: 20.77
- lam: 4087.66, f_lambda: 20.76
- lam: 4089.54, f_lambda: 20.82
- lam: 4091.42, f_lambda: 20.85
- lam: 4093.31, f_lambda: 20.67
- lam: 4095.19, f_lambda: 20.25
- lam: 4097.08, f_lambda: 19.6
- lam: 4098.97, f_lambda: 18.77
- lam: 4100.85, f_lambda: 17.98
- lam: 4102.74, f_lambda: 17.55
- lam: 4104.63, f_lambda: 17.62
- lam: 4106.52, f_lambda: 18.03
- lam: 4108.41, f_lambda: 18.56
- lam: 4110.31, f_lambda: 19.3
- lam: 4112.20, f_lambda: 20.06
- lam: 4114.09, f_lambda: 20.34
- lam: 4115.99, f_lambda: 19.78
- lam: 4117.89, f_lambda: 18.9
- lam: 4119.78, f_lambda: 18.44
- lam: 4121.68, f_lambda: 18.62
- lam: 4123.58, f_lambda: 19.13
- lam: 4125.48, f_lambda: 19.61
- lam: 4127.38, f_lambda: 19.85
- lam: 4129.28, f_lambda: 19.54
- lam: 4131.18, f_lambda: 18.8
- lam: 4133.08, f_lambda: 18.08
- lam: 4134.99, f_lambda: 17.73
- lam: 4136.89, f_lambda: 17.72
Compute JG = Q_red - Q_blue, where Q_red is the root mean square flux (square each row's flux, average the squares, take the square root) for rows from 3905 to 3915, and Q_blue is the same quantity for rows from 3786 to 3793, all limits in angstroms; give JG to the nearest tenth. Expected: 3.0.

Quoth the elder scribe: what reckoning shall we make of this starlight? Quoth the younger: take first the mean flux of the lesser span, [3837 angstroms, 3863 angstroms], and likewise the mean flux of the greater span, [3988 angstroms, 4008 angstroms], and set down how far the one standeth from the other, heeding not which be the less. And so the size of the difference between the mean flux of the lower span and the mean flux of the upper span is 11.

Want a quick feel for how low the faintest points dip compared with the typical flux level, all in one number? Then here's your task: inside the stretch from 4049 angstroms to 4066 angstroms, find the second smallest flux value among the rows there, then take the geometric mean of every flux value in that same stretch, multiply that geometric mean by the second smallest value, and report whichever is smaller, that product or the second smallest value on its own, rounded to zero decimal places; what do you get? 17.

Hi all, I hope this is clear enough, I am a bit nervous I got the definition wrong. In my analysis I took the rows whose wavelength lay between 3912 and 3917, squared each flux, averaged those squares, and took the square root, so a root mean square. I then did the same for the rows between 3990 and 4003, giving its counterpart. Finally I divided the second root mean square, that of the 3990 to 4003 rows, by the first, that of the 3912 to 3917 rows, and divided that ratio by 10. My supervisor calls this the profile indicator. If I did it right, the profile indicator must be 0.14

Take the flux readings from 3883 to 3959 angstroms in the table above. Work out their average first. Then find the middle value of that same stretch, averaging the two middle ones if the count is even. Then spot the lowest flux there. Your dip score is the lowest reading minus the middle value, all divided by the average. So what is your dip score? -0.56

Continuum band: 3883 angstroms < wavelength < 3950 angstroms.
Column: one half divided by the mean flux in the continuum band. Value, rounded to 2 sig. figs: 0.046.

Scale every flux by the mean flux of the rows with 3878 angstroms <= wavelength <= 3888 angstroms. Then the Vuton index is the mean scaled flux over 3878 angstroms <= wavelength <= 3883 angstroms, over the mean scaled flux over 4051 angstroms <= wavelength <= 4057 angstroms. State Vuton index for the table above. 0.55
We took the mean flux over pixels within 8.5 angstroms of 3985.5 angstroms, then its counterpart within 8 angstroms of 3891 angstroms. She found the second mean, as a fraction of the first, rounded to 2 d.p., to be 0.67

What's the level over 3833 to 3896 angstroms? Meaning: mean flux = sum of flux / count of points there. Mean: 9.4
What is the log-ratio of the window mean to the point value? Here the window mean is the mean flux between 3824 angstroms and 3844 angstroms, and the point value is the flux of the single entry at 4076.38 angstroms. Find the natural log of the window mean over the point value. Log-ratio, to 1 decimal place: -1.1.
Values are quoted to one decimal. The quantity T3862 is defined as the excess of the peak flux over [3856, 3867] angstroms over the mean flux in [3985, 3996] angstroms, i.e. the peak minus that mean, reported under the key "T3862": -8.4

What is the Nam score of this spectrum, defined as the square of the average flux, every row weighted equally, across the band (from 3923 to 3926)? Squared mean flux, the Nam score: 96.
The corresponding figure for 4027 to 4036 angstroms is 340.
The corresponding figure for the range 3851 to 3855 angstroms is 74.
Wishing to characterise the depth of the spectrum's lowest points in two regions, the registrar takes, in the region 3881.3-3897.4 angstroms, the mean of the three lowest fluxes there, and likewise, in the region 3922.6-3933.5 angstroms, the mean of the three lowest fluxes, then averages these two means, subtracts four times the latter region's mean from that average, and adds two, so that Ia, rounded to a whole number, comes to -15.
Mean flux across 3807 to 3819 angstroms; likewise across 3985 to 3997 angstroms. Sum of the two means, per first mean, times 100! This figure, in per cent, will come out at 285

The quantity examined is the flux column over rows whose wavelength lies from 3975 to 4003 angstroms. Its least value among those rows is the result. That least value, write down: 12.29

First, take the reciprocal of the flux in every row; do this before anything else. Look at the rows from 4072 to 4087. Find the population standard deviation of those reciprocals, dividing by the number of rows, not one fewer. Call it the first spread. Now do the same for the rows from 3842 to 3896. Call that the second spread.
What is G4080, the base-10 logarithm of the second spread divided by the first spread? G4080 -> 0.89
